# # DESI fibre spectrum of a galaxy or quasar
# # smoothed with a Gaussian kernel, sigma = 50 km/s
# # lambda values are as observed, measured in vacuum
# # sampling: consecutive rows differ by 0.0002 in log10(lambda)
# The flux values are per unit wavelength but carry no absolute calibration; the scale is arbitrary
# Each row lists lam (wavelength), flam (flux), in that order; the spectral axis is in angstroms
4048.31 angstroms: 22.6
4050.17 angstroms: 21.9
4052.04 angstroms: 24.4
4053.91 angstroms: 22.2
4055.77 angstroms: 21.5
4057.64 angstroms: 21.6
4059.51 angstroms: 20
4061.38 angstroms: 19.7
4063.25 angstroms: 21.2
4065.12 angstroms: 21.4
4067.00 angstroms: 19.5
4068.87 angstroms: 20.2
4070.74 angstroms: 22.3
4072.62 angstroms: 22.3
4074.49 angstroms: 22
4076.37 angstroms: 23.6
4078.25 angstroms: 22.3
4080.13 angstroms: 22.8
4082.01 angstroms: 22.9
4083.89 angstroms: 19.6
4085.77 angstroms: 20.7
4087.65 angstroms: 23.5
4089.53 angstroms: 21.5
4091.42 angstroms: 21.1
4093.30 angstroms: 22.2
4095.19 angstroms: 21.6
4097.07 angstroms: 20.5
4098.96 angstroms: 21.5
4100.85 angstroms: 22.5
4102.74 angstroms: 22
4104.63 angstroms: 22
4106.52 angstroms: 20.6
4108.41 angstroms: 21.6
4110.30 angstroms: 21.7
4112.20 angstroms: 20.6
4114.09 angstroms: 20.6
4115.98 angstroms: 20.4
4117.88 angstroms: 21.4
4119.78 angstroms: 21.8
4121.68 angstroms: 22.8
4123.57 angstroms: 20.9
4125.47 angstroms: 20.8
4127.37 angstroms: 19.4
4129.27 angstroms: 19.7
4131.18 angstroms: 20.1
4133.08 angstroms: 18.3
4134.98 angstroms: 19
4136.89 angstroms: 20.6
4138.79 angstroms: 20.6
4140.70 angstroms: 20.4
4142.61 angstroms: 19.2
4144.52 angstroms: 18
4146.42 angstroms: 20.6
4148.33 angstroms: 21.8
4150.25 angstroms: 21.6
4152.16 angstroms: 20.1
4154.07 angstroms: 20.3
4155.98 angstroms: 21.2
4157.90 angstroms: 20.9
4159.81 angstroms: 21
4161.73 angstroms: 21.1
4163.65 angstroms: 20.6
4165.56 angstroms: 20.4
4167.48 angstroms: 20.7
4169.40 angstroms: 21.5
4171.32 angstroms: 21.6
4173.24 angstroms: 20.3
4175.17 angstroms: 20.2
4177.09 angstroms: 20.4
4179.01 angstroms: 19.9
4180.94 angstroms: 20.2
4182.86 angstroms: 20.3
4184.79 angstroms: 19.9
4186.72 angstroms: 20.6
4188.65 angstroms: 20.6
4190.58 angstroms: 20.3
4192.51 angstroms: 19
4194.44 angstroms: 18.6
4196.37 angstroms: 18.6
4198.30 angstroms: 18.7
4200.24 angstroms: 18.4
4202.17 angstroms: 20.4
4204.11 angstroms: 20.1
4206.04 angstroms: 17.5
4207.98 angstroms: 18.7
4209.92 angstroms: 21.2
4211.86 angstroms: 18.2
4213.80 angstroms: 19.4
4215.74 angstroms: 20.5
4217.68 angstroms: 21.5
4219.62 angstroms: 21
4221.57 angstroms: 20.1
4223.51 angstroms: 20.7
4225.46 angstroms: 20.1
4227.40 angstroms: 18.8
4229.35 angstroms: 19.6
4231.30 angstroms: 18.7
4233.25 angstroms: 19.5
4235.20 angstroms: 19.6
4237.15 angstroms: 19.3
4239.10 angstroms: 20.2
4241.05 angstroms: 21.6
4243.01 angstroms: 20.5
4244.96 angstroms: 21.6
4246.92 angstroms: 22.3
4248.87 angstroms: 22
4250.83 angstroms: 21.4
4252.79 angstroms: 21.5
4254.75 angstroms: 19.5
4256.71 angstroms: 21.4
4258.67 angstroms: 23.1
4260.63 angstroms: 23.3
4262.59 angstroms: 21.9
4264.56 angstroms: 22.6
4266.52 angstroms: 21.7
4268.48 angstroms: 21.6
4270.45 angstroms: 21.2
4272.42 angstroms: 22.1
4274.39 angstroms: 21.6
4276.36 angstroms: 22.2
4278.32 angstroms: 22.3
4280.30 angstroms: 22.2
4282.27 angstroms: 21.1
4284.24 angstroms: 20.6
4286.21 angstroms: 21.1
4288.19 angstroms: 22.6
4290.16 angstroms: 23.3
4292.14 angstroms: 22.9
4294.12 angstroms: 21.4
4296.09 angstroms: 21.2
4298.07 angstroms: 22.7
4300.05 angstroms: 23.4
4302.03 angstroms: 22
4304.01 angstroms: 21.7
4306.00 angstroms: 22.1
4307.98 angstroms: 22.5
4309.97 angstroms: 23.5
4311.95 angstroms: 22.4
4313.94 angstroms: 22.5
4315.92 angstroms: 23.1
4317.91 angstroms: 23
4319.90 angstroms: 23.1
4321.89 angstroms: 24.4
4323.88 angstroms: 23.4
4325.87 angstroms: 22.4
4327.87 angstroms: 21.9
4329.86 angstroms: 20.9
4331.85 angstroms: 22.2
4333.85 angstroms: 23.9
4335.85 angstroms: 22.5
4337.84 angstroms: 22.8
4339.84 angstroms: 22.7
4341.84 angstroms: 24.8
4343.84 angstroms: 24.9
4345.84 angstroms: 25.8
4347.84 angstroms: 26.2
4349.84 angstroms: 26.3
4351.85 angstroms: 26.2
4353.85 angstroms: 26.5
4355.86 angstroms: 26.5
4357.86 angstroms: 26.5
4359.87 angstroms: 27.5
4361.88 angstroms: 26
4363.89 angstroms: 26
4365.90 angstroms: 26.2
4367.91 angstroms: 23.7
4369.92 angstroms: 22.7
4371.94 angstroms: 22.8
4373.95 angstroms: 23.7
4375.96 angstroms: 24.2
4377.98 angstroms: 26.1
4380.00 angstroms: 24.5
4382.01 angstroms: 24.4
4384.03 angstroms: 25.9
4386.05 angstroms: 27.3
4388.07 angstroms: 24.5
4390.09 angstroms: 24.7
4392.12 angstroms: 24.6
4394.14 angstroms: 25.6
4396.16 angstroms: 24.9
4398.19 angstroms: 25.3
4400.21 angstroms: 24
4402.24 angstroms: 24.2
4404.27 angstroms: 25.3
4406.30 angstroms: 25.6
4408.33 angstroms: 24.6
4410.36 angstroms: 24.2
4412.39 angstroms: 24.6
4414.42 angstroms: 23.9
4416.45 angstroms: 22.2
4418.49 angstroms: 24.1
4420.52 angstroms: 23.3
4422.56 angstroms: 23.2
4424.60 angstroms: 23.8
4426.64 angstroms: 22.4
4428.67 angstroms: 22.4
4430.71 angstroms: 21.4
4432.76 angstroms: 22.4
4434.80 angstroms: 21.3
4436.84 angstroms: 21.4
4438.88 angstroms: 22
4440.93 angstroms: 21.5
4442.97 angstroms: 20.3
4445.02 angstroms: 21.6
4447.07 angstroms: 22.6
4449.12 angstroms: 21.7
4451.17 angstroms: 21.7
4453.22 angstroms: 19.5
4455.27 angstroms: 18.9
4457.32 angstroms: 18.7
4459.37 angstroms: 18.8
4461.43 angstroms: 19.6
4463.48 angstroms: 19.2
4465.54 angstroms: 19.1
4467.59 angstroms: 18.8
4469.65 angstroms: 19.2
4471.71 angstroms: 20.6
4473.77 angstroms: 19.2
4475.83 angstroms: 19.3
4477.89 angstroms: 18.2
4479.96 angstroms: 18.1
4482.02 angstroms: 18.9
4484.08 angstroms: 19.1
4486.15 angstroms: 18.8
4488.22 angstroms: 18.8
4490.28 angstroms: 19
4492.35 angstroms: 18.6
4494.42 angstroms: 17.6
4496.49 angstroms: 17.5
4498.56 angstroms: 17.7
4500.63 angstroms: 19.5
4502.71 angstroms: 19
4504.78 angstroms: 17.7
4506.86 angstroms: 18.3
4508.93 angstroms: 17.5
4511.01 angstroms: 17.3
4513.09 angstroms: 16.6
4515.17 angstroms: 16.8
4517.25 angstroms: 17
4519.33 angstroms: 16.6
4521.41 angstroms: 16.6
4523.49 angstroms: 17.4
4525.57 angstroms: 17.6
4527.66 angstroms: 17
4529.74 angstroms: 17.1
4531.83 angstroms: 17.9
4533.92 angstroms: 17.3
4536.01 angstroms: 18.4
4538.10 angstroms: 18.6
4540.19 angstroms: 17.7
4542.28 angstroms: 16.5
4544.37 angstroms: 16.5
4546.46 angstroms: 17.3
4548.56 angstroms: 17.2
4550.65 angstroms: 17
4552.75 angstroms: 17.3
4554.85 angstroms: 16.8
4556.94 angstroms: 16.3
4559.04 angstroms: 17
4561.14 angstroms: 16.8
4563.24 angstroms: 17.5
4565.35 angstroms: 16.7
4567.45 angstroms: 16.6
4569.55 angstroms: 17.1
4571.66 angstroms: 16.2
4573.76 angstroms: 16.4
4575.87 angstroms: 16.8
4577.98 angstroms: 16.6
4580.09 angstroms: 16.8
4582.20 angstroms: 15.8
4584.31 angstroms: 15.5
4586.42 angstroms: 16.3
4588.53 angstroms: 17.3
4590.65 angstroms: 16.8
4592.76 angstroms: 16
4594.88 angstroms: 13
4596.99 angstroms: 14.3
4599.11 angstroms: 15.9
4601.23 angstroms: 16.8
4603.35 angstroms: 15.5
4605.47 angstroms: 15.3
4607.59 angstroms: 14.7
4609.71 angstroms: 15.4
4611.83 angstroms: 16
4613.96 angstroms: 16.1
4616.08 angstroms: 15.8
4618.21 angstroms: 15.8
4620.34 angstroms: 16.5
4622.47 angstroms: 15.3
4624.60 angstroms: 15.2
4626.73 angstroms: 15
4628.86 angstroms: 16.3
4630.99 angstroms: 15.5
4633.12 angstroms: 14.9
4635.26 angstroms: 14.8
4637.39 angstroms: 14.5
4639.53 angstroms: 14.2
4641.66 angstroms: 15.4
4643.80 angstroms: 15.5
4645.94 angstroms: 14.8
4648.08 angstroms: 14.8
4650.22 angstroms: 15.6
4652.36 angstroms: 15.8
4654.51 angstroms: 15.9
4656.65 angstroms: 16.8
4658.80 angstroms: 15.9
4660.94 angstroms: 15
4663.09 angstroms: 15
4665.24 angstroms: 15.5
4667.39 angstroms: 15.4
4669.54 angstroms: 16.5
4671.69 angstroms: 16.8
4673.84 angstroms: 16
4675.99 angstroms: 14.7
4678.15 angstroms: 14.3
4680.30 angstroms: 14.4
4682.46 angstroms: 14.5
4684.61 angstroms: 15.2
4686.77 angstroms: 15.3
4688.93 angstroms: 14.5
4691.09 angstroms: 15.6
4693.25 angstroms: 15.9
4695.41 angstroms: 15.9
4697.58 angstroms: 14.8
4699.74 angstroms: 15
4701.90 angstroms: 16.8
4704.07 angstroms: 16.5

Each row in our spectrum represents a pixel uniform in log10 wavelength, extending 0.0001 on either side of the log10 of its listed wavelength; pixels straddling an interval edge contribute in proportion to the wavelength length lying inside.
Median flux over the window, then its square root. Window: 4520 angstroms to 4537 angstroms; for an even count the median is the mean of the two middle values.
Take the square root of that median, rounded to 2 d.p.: 4.17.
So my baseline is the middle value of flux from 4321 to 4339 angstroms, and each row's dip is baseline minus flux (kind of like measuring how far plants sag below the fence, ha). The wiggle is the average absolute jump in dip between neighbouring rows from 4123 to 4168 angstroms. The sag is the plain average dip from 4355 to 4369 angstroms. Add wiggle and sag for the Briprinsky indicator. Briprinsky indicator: -2.8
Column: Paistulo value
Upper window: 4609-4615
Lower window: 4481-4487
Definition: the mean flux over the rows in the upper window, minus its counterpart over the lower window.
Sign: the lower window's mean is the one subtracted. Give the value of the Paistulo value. -3.1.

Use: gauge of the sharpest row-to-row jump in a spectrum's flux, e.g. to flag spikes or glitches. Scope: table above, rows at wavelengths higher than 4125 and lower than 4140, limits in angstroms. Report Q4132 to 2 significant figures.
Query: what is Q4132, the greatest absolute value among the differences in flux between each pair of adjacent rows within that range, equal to 1.8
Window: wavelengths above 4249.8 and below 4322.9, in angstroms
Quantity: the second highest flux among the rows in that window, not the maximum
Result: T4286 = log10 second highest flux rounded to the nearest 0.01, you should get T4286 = 1.37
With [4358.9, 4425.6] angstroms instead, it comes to 1.44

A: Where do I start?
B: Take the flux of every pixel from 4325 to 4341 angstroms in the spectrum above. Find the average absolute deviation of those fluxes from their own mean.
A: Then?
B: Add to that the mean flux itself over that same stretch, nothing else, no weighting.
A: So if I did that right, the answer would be 23.0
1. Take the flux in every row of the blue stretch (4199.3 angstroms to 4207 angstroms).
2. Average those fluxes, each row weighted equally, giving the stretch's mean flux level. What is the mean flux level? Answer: 19.1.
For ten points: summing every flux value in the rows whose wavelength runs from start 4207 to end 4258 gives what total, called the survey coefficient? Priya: 529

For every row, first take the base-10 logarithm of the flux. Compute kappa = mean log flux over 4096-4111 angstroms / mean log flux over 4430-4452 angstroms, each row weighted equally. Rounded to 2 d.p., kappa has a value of 1.00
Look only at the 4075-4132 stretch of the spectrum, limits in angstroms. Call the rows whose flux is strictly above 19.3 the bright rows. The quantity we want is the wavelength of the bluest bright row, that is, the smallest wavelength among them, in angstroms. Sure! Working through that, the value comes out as 4076.37 angstroms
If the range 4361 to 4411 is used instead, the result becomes 4361.88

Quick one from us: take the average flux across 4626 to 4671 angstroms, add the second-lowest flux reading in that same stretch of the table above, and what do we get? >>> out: 30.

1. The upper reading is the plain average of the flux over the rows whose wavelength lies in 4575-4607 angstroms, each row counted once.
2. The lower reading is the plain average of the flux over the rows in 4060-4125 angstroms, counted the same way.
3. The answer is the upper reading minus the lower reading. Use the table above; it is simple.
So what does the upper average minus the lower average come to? -6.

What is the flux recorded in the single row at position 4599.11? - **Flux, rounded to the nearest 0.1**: 15.9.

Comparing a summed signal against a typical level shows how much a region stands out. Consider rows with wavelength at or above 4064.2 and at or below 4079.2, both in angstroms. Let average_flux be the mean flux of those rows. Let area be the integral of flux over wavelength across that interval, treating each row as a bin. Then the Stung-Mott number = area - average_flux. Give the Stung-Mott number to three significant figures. 304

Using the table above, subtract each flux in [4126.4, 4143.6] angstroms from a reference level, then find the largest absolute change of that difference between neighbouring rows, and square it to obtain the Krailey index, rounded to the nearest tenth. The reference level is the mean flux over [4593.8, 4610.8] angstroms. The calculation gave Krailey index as 3.2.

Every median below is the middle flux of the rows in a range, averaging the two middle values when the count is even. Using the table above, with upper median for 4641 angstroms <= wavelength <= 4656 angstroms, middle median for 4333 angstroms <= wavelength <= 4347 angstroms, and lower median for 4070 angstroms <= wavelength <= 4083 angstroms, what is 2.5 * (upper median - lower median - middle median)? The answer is -77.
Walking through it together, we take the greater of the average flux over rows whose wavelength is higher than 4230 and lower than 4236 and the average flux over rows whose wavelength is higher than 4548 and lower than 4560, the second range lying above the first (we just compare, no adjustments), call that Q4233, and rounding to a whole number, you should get 19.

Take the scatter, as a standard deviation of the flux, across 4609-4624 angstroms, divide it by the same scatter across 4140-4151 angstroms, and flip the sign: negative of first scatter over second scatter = -0.3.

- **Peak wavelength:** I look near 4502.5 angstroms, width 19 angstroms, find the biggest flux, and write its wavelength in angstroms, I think 4500.63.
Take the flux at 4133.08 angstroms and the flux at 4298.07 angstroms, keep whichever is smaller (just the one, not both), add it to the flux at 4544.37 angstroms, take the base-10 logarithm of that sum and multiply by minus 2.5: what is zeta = -3.85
